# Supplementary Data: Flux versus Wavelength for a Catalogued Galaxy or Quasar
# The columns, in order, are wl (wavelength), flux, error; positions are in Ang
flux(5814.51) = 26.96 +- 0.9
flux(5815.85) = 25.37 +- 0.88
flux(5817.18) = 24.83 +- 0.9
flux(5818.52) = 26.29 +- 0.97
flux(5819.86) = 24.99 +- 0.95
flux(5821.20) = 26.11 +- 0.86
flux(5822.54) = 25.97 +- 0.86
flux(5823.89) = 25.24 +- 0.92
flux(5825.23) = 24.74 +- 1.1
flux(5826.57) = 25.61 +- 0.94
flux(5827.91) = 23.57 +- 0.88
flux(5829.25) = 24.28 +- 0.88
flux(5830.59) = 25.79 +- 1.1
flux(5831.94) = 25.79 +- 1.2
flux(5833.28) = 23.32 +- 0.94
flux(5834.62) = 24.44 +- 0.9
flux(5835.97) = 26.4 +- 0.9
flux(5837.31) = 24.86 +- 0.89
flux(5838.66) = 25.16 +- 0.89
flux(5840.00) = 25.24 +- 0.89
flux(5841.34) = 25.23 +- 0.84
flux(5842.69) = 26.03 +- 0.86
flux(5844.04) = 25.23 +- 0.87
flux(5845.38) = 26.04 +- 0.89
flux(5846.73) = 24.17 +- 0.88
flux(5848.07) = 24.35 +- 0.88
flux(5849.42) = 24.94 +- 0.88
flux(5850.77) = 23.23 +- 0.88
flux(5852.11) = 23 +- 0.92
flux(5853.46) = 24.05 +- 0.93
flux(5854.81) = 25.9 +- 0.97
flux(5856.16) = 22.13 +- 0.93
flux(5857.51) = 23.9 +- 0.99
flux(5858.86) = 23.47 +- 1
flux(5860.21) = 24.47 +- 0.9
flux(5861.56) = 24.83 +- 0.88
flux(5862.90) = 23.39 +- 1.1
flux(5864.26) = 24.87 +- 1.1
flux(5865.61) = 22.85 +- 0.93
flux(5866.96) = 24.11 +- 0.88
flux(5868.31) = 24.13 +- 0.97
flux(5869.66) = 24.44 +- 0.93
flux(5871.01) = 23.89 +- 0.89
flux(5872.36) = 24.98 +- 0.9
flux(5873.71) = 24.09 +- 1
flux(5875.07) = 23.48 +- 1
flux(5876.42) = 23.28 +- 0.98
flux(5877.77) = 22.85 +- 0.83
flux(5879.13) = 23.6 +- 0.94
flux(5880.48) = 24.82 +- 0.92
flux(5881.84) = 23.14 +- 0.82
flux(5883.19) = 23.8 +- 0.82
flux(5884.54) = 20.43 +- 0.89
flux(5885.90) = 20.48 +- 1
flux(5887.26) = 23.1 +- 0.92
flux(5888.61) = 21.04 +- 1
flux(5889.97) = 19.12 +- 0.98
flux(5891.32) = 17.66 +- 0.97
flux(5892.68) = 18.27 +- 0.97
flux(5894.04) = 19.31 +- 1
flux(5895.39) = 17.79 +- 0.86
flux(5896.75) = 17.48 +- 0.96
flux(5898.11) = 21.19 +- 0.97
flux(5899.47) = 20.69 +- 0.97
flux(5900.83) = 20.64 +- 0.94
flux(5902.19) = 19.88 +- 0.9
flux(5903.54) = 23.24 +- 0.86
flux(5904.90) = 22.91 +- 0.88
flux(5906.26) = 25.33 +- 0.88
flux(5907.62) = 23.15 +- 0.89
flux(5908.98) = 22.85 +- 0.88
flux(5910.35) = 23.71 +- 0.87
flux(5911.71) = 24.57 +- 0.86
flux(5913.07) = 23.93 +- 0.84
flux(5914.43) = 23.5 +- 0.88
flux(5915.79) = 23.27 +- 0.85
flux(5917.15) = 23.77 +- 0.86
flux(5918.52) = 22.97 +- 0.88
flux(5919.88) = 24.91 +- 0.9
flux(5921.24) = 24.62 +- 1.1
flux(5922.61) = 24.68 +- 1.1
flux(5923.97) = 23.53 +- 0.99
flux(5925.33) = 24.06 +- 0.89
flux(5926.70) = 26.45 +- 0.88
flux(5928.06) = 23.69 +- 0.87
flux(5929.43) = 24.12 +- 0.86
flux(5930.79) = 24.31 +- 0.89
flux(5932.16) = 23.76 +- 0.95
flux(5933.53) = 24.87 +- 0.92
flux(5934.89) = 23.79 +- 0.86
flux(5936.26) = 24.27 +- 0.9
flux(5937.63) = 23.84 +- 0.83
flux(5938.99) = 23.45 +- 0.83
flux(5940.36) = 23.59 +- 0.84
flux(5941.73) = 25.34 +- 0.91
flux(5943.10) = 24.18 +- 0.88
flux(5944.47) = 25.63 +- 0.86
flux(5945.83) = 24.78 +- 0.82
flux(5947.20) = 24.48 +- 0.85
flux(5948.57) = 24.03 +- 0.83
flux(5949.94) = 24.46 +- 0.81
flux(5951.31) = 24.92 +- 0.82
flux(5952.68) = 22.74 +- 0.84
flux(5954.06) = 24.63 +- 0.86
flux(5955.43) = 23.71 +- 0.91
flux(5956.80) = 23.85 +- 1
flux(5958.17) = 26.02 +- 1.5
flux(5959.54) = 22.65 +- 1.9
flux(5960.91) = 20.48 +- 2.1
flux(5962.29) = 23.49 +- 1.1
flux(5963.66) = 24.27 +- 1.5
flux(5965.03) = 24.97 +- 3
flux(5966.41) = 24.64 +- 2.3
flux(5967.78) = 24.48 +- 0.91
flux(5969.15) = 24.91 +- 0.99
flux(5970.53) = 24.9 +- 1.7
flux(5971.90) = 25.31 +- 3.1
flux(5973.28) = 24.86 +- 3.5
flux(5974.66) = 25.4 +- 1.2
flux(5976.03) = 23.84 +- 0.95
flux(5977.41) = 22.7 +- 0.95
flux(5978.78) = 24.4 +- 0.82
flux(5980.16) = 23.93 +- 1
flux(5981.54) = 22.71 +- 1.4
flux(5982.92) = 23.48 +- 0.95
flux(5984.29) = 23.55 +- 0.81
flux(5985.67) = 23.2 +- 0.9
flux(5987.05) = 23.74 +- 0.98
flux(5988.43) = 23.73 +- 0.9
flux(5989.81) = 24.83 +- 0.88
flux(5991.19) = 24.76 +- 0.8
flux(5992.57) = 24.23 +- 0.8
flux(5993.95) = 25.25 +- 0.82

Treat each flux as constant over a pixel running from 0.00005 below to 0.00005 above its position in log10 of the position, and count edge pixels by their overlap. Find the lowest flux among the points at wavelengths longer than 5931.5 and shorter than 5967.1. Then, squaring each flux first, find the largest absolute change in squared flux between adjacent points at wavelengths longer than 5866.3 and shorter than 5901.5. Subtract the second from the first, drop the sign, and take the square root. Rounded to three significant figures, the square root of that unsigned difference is 11.3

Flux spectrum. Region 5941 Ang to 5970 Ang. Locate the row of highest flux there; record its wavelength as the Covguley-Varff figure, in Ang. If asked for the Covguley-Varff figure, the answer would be 5958.17 Ang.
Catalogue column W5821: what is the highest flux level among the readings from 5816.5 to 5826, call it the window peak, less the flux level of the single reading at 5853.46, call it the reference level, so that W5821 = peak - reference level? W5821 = 2.2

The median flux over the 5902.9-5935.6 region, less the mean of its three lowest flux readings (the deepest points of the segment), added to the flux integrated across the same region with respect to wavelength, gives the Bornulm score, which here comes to 786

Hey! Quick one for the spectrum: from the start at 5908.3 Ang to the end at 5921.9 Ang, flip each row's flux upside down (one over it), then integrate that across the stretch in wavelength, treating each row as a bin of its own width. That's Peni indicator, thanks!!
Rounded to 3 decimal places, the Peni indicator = 0.572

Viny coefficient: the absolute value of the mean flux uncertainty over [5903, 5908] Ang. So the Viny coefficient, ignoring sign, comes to 0.88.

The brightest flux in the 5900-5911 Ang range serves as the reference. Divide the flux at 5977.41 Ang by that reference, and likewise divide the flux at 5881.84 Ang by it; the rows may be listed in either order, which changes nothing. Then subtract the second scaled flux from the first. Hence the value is -0.017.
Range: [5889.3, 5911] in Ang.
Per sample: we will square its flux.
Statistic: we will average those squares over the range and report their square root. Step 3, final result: 21.0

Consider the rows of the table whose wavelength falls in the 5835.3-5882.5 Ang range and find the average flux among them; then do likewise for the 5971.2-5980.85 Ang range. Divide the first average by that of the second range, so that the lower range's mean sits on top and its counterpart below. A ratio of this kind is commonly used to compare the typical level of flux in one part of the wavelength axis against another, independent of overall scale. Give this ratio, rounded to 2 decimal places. 1.00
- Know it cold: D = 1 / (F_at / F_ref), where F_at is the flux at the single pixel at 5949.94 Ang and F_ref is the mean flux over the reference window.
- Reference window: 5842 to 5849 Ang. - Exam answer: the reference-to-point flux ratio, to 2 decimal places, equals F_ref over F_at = 1.03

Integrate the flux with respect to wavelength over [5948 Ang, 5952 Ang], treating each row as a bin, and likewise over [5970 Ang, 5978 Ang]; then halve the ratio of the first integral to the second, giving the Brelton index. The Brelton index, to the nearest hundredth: 0.25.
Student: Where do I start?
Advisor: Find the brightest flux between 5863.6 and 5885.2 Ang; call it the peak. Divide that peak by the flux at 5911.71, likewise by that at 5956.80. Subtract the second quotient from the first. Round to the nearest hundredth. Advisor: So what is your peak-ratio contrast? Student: -0.03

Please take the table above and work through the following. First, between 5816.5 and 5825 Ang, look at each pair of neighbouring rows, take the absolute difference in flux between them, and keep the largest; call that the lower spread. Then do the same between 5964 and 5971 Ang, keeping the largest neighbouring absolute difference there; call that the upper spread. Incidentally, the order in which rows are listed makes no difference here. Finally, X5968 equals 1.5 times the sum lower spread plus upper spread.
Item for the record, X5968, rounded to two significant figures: 2.8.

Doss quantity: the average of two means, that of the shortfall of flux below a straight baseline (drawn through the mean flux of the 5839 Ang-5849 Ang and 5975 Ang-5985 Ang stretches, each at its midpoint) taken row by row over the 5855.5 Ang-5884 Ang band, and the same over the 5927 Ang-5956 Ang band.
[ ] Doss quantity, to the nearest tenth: 0.4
